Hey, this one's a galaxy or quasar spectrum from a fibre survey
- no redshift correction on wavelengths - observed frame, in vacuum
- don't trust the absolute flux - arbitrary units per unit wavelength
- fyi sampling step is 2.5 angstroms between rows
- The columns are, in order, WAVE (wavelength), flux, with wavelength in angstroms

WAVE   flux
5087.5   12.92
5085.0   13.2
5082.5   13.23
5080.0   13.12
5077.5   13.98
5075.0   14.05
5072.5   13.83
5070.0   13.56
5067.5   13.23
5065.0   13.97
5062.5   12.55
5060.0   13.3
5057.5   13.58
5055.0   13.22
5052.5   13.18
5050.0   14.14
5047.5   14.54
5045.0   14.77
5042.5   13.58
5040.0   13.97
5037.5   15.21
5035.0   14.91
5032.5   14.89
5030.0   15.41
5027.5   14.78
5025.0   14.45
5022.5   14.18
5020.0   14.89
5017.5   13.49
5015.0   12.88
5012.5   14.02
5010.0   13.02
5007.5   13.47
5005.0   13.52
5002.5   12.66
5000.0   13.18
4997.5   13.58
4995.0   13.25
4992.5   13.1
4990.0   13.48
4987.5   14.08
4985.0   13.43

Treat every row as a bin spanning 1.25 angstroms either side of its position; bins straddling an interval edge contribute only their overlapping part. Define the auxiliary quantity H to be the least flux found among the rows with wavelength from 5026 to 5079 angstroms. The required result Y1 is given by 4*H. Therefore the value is 50.2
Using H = 12.55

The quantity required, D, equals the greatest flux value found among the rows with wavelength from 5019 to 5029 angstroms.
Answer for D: 14.89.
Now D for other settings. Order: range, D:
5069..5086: 14.05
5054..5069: 13.97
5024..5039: 15.41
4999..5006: 13.52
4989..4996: 13.48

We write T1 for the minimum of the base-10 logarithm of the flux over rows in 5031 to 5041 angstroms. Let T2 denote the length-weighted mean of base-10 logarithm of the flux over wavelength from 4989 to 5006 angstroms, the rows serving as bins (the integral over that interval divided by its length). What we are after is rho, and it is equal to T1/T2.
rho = 1.02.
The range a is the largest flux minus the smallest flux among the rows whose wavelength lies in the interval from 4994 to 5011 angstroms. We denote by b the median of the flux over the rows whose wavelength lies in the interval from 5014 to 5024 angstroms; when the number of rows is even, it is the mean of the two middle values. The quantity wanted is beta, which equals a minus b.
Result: -12.9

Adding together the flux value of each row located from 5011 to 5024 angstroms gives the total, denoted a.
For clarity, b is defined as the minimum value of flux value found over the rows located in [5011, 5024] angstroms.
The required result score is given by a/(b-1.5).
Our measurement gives 6.10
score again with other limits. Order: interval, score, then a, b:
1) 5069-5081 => 5.90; 68.5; 13.12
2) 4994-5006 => 5.93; 66.2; 12.66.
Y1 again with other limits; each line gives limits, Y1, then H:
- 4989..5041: 50.6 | 12.66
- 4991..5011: 50.6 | 12.66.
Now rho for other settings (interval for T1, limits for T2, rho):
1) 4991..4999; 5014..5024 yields 0.98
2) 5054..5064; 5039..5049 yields 0.95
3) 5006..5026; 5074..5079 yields 0.97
